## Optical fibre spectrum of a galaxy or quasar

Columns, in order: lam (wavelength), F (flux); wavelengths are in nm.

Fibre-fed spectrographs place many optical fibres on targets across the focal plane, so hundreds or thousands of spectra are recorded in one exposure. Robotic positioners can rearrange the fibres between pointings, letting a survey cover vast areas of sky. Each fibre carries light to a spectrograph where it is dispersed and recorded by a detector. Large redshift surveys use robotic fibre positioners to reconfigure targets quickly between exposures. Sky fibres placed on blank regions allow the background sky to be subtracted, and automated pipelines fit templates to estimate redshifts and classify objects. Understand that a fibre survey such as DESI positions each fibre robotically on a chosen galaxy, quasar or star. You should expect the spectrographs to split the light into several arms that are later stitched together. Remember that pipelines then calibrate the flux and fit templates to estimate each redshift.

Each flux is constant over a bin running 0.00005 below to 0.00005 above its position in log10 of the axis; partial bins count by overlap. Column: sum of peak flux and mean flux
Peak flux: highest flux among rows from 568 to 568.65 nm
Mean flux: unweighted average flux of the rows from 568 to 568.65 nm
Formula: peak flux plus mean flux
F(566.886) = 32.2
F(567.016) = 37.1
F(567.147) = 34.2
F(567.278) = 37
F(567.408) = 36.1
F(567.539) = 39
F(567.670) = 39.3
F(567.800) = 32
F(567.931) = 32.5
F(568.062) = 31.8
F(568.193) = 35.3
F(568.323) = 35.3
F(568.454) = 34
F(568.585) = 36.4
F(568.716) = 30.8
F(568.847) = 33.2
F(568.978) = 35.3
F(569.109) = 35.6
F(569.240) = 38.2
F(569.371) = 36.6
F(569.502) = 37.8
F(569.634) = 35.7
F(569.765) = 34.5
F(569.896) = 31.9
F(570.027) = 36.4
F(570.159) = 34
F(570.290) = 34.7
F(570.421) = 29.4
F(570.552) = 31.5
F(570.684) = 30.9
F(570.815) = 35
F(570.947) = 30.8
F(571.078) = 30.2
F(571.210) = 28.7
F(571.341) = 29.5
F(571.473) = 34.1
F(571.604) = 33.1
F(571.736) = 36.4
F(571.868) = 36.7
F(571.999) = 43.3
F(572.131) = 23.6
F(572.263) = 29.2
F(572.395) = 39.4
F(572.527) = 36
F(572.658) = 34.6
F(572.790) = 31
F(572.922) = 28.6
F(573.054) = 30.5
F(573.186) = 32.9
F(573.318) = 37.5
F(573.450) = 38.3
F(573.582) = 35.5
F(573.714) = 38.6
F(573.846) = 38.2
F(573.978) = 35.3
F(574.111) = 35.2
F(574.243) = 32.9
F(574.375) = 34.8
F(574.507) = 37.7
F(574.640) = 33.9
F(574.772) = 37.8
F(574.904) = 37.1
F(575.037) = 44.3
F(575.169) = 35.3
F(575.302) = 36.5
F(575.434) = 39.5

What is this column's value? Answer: 71.0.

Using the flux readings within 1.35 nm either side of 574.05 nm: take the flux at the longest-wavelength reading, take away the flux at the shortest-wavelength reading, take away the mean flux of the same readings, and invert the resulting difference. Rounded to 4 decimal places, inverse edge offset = -0.0332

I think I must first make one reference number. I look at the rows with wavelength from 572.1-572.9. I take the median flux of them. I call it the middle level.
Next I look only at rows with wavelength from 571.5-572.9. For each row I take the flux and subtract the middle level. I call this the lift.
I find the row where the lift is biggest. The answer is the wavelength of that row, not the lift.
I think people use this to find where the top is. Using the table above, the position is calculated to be 571.999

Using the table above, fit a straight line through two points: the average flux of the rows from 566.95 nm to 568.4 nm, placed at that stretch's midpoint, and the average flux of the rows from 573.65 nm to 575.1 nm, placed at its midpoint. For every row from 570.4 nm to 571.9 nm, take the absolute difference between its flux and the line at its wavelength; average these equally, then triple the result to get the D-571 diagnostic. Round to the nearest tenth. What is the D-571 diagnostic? 12.2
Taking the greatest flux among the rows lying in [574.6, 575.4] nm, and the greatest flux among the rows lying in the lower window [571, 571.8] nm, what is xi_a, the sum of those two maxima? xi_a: 80.7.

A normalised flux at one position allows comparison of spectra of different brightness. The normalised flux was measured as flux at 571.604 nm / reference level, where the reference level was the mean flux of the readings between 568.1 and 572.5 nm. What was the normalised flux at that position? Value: 0.98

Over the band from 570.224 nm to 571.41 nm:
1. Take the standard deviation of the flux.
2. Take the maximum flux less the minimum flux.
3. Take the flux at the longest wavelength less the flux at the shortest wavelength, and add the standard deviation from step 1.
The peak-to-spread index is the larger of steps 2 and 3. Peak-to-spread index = 6.3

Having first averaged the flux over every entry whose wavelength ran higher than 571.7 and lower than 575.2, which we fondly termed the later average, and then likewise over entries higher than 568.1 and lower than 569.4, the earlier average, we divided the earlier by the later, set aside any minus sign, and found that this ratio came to 0.99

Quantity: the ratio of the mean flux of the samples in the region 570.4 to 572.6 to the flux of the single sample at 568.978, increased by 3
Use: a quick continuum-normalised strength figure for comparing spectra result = 3.93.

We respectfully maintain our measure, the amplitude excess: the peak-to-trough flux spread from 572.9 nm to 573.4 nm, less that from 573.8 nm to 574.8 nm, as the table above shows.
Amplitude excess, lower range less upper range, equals 3.6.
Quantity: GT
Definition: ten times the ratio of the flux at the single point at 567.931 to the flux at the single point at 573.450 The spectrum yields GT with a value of 8.5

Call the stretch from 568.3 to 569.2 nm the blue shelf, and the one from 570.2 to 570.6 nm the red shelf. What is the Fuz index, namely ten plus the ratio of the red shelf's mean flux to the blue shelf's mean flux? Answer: 10.9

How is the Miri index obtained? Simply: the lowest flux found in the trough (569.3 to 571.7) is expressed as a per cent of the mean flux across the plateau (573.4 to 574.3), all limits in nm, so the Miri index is 79.1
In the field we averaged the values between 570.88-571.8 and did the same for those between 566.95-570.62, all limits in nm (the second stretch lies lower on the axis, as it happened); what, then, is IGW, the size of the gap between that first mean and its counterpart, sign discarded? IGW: 3.0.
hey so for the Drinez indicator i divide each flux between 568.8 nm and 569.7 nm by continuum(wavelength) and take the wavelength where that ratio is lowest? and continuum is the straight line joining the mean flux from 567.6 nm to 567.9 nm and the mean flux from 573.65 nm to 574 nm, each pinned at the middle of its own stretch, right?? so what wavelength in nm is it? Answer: 568.847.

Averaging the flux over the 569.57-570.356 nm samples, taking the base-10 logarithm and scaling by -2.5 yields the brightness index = -3.85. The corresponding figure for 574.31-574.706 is -3.87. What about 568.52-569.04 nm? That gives -3.83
